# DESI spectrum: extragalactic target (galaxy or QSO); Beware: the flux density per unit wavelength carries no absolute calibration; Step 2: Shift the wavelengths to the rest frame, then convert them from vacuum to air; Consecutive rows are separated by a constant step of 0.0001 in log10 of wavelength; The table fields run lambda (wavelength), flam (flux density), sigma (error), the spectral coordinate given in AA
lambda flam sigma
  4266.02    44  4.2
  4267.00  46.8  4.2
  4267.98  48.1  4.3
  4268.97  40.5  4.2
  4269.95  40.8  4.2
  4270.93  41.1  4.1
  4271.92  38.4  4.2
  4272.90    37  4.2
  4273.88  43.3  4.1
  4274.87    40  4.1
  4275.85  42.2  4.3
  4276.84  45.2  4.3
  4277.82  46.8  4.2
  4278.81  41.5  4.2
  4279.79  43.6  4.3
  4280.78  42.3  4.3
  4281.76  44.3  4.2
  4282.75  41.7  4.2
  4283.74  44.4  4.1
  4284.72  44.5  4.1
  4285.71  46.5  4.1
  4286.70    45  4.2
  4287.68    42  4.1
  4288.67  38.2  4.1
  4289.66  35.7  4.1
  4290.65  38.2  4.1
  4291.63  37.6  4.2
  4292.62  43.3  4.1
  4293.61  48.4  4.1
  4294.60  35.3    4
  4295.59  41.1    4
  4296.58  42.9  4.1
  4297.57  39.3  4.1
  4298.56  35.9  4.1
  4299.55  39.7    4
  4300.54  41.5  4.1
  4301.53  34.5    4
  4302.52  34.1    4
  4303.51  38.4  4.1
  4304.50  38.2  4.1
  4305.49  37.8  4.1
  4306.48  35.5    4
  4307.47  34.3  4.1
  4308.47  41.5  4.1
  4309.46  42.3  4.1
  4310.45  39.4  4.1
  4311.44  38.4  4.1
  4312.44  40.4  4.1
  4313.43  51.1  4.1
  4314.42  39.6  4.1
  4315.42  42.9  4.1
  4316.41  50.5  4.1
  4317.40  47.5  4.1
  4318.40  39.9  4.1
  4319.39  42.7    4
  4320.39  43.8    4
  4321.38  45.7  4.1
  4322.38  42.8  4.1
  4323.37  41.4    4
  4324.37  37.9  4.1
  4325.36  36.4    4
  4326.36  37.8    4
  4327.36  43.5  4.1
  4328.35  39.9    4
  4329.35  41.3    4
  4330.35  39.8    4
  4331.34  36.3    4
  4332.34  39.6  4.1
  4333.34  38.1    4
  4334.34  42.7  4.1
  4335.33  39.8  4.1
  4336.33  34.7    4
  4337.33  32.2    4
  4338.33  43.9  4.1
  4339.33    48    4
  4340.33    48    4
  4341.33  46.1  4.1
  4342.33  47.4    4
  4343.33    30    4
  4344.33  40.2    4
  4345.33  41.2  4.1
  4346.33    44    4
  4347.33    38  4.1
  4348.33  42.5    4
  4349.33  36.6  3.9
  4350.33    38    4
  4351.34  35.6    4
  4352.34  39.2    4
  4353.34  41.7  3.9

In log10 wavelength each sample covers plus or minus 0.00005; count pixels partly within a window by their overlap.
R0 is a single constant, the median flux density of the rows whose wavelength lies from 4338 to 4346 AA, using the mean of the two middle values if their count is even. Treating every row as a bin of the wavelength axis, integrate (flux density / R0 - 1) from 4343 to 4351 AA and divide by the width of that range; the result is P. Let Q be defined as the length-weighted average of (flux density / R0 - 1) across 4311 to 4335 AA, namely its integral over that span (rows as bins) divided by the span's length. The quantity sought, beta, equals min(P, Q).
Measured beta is -0.135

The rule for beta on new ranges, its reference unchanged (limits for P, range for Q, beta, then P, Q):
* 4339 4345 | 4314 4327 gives -0.061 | -0.042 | -0.06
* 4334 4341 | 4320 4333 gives -0.102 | -0.080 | -0.10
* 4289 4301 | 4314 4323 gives -0.114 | -0.114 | -0.02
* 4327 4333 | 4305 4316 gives -0.113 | -0.113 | -0.10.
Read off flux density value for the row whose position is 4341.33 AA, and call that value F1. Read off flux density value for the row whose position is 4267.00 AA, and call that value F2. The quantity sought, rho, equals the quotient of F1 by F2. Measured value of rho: 0.99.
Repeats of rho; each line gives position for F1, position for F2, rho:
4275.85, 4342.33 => 0.89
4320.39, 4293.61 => 0.90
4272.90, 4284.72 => 0.83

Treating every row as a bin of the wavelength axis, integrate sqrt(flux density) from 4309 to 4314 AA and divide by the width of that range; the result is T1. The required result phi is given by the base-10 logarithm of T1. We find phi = 0.813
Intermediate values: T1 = 6.50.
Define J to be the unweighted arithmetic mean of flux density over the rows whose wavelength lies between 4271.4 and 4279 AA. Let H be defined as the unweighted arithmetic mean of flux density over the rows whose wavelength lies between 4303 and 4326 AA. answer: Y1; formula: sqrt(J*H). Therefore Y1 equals 41.5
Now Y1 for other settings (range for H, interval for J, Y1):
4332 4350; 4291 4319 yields 40.6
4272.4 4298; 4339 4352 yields 41.6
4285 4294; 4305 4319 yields 41.6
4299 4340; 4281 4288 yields 42.2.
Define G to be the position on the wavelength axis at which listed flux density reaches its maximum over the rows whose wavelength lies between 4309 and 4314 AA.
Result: 4313.43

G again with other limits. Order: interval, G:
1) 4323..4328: 4327.36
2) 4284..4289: 4285.71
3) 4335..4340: 4339.33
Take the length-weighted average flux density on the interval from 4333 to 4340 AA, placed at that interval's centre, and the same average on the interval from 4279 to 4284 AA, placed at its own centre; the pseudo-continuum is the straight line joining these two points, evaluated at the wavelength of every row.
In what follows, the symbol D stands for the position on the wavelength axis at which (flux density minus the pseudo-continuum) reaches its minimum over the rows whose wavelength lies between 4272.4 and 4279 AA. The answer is 4272.90 AA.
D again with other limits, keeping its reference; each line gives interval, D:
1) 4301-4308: 4302.52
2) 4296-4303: 4302.52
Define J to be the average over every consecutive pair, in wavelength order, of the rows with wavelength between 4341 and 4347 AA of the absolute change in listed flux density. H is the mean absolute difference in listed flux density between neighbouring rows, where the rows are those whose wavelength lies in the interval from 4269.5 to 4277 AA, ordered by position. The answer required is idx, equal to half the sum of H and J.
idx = 4.6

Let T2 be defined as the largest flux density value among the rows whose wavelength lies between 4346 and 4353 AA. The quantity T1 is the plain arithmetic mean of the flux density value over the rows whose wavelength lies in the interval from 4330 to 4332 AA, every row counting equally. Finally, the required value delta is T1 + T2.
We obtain 82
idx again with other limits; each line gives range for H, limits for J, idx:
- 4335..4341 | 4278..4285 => 3.2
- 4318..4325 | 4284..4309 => 2.9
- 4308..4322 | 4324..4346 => 4.2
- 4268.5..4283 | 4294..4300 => 3.1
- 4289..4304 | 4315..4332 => 3.7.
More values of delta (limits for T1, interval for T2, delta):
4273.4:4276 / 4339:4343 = 90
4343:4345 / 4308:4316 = 86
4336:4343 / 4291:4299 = 91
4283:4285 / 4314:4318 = 95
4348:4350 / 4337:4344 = 88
